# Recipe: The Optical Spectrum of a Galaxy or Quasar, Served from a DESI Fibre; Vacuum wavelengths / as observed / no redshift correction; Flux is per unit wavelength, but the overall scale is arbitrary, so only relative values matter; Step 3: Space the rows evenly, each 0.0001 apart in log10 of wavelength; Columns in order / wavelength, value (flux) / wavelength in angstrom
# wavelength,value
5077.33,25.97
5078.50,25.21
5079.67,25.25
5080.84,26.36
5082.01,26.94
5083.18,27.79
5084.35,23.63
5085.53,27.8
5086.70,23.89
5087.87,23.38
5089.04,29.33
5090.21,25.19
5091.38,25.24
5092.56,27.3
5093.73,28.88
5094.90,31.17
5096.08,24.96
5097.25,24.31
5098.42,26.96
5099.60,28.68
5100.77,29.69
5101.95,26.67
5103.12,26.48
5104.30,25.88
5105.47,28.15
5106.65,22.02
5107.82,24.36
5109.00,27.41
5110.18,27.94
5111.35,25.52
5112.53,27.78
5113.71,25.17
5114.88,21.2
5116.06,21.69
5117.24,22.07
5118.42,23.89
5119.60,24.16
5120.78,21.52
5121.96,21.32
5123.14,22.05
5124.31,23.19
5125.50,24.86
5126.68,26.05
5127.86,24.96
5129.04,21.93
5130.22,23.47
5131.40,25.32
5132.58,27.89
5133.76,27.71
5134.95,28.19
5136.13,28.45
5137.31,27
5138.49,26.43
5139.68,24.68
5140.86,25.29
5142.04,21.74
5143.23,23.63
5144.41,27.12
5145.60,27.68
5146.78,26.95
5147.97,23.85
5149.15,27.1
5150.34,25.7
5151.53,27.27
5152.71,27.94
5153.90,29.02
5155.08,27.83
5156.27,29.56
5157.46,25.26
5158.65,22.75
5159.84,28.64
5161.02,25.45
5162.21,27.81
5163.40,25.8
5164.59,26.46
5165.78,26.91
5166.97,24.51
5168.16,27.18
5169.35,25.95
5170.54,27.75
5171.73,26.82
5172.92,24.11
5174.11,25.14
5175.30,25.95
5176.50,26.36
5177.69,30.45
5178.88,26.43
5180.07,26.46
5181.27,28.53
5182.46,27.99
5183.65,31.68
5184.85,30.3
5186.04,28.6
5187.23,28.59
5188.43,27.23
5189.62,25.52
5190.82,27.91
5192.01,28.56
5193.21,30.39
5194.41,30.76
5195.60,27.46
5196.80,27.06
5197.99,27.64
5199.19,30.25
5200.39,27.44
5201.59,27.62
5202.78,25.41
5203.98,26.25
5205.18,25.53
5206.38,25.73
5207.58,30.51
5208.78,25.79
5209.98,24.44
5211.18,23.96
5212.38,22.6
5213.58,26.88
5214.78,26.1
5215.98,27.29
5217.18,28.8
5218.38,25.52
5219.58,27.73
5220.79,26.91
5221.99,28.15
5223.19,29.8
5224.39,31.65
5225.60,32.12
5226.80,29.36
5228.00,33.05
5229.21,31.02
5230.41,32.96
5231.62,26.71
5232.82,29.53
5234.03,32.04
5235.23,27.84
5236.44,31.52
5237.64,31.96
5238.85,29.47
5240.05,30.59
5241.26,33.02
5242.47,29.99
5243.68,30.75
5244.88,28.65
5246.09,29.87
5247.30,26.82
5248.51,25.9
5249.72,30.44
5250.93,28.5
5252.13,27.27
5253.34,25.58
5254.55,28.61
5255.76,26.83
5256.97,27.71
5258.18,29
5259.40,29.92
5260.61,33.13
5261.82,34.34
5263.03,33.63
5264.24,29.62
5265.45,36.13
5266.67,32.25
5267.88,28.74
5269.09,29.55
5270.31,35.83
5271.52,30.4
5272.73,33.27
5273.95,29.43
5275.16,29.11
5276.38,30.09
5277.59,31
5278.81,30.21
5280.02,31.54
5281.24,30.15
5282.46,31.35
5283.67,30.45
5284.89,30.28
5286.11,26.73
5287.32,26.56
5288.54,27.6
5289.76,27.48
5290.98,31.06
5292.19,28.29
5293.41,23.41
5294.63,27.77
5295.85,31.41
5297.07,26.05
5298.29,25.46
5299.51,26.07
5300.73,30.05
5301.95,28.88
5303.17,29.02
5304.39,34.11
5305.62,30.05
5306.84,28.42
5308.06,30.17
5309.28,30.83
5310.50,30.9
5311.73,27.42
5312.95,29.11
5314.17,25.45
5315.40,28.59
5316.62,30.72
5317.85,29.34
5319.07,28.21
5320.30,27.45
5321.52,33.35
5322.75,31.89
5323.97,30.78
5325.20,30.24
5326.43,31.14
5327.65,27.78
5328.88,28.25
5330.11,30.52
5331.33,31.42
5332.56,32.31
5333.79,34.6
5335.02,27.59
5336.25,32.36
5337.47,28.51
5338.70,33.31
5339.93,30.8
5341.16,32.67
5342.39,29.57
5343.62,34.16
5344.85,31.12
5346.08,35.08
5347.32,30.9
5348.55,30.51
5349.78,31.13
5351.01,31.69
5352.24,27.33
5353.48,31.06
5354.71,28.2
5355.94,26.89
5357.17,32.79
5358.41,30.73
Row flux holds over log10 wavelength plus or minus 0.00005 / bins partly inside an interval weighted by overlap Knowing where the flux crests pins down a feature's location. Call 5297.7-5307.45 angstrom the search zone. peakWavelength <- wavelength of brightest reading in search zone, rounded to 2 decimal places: 5304.39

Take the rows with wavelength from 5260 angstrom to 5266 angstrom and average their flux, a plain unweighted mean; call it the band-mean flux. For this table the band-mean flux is 33.4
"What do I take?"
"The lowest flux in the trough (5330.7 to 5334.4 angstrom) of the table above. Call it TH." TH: 31.42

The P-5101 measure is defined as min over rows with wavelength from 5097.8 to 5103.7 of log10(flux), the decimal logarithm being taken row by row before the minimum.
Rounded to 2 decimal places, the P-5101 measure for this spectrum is 1.42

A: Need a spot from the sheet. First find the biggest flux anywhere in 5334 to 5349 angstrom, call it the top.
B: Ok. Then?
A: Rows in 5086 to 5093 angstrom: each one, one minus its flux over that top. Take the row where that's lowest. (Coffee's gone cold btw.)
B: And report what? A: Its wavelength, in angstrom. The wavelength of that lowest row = 5089.04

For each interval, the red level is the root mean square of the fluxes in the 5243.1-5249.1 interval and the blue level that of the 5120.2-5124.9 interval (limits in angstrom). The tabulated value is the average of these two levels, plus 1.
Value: 26.2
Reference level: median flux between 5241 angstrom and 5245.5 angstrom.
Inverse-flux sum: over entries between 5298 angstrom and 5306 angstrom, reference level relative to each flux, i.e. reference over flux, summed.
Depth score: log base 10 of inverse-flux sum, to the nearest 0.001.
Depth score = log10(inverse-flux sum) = 0.867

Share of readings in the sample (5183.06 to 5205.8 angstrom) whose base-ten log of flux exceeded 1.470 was 0.26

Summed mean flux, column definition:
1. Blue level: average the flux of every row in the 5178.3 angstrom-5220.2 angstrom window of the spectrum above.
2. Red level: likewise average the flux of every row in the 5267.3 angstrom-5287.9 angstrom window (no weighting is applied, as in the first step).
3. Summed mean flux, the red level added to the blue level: 58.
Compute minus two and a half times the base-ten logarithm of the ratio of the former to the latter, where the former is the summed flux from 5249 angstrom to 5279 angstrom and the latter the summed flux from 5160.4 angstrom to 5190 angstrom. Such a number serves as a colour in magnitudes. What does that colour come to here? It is -0.12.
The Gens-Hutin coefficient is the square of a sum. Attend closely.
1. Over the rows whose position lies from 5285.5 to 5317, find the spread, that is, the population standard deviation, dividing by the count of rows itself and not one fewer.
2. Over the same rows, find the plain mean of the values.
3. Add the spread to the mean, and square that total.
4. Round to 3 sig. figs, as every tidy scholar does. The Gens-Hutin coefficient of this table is 950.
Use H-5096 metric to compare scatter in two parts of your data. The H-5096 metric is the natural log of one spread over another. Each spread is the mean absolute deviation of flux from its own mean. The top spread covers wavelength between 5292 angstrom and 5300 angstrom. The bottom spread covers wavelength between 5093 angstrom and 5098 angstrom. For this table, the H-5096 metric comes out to -0.34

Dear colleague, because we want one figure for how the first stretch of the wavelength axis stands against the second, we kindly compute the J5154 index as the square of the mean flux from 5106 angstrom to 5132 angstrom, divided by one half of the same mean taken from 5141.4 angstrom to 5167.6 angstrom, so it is 44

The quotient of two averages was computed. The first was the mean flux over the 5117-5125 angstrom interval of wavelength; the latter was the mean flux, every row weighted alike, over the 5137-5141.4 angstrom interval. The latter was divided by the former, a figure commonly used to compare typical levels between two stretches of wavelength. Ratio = 1.14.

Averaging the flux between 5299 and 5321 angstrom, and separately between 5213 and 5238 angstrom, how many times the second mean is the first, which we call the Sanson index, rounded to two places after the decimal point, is 0.99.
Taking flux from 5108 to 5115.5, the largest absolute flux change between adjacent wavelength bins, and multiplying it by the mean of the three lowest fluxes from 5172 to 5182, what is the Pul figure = 100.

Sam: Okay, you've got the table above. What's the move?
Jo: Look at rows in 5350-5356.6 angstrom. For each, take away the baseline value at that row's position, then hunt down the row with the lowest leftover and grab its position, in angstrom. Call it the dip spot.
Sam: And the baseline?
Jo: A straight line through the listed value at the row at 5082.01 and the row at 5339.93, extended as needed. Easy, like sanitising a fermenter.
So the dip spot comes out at 5355.94 angstrom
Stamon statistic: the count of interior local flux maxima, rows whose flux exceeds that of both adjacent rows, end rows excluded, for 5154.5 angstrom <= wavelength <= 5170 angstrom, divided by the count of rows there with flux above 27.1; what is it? 1.00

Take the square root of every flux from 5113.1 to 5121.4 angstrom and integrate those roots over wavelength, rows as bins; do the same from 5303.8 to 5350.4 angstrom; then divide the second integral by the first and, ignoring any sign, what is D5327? 6.5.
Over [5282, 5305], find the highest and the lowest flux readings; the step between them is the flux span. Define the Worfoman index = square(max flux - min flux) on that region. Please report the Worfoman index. 114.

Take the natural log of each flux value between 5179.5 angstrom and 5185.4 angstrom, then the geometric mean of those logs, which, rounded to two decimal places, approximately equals 3.36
